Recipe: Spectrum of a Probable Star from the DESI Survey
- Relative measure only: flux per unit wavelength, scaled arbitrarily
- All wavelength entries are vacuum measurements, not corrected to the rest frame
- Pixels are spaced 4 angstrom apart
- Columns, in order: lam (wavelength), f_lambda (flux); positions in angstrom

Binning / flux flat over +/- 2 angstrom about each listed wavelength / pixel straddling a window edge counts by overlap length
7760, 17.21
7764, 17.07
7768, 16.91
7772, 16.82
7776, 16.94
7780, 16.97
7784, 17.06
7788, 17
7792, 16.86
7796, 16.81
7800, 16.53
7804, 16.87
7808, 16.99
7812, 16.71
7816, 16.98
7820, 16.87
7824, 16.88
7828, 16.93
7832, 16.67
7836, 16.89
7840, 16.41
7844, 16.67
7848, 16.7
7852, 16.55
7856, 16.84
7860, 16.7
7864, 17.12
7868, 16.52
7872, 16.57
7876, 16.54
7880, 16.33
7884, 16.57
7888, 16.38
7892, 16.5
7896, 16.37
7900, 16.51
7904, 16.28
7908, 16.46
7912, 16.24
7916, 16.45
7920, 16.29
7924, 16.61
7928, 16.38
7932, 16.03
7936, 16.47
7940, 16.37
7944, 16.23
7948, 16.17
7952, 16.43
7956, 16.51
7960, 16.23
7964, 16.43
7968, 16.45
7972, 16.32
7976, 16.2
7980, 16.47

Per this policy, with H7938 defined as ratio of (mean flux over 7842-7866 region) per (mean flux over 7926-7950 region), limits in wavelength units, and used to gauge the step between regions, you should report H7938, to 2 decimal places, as 1.03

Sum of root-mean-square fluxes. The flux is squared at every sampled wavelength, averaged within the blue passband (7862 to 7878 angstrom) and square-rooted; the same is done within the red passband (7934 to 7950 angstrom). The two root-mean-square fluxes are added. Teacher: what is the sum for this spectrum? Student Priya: 33.00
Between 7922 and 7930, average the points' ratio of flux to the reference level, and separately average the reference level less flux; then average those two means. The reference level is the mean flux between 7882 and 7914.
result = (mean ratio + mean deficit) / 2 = 0.46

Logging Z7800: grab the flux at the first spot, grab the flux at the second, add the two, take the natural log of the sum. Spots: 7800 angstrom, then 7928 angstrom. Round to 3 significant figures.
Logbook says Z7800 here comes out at 3.49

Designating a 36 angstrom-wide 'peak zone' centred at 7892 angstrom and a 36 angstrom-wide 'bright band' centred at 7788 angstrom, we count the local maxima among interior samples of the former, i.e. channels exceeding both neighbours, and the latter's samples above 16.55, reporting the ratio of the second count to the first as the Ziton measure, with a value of 2.7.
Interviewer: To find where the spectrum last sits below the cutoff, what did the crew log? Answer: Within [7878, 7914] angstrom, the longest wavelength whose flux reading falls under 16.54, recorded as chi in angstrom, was 7912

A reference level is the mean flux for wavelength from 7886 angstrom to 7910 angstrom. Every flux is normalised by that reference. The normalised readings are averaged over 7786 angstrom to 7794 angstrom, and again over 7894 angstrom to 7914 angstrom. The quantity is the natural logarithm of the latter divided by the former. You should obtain -0.034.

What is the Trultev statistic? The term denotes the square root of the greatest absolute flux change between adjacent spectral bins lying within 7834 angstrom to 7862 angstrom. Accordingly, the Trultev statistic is 0.69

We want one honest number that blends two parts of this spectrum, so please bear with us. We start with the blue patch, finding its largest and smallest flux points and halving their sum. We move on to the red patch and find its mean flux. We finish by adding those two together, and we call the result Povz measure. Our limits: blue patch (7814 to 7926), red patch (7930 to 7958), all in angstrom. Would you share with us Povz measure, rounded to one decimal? 33.0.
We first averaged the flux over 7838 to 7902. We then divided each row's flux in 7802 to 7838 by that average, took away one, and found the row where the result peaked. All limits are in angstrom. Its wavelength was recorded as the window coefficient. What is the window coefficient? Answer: 7808 angstrom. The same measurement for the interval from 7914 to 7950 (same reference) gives 7924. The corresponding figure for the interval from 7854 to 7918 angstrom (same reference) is 7864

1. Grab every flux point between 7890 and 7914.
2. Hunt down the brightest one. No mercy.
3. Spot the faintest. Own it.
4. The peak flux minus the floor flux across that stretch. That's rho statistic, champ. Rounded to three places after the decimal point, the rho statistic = 0.270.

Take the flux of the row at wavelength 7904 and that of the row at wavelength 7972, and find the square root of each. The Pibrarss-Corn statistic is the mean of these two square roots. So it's 4.04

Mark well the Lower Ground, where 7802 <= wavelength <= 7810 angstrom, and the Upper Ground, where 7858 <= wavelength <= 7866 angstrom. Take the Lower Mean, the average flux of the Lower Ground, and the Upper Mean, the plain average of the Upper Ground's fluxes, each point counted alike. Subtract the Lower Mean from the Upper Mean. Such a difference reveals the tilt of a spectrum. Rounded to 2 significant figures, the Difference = -0.020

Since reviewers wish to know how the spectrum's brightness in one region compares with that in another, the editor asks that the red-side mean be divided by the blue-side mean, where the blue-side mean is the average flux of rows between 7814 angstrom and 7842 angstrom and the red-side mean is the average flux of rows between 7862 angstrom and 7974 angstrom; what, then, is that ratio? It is 0.977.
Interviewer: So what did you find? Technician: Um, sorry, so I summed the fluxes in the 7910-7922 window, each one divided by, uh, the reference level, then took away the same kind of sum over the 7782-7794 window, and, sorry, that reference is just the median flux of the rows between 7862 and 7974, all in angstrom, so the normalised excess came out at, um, -0.12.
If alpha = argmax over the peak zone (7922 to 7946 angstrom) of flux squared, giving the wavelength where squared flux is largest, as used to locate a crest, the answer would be 7924 angstrom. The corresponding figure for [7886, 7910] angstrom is 7900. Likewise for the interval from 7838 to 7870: 7864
